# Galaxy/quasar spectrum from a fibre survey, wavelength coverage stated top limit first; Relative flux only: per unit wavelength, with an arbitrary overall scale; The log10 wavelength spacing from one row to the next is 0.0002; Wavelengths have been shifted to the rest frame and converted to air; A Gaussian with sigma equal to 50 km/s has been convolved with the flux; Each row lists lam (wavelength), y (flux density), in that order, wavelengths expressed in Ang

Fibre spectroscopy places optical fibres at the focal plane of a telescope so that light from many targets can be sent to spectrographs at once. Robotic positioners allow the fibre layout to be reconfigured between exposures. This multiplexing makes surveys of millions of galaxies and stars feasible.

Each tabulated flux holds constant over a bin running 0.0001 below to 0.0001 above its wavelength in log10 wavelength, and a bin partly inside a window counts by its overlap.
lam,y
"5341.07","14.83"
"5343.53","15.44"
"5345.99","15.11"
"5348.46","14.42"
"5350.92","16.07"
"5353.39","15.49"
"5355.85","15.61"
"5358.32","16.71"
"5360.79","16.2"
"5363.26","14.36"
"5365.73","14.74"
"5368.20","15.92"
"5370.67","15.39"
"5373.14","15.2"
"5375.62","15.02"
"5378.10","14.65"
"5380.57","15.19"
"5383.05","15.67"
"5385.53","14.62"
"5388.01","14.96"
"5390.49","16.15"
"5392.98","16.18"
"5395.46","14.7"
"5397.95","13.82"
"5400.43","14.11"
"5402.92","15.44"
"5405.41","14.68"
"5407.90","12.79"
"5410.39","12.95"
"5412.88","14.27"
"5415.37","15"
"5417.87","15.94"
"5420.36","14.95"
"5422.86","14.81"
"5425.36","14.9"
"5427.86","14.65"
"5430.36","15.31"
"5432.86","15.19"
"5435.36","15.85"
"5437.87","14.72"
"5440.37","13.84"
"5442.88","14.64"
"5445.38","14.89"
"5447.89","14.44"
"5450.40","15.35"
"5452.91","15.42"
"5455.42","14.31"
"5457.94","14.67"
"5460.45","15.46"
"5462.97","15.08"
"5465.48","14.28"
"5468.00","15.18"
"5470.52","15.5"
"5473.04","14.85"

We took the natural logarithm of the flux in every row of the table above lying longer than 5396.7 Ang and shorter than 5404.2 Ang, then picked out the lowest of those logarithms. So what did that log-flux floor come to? 2.63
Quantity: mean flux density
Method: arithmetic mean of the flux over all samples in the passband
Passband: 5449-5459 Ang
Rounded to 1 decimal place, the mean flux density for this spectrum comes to 14.9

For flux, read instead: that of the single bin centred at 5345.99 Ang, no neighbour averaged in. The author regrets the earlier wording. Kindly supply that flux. 15.11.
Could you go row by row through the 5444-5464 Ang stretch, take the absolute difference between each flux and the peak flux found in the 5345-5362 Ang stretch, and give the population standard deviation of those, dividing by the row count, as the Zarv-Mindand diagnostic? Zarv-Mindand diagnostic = 0.4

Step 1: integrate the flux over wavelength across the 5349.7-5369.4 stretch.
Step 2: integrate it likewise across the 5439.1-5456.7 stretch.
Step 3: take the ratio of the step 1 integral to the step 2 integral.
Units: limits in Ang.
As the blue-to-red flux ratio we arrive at 1.2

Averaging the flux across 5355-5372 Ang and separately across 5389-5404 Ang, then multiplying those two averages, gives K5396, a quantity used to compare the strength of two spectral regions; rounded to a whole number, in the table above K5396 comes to 234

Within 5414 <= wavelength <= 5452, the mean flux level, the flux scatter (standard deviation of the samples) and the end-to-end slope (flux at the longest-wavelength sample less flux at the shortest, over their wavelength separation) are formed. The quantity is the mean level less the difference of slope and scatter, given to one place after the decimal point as 15.5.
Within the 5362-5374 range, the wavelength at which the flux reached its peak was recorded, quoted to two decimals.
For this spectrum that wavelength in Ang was 5368.20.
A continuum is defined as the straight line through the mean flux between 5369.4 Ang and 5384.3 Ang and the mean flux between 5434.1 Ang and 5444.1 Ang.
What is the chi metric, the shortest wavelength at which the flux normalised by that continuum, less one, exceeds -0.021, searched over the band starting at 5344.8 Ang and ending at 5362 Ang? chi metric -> 5345.99 Ang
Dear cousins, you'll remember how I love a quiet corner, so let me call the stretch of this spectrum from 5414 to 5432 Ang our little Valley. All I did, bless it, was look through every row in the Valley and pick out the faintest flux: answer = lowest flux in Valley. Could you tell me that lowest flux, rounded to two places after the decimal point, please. 14.65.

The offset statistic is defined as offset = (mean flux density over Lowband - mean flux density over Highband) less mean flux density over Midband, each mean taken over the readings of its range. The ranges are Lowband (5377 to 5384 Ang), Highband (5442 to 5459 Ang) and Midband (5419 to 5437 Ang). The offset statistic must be -14.7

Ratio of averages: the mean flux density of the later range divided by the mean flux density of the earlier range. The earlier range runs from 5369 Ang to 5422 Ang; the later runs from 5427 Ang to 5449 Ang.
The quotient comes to 1.000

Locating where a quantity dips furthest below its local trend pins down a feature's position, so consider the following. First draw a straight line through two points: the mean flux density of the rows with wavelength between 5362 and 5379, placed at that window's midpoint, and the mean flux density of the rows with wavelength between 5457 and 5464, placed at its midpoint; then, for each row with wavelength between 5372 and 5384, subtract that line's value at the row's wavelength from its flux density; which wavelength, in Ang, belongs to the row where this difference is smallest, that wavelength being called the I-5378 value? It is 5378.10 Ang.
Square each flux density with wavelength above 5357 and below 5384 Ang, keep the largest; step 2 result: 279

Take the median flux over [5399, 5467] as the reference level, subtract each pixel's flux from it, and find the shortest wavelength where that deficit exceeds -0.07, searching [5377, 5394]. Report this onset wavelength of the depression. 5378.10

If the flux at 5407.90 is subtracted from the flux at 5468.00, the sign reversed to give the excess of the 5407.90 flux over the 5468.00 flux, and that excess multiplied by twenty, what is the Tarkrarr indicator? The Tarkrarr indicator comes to -48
